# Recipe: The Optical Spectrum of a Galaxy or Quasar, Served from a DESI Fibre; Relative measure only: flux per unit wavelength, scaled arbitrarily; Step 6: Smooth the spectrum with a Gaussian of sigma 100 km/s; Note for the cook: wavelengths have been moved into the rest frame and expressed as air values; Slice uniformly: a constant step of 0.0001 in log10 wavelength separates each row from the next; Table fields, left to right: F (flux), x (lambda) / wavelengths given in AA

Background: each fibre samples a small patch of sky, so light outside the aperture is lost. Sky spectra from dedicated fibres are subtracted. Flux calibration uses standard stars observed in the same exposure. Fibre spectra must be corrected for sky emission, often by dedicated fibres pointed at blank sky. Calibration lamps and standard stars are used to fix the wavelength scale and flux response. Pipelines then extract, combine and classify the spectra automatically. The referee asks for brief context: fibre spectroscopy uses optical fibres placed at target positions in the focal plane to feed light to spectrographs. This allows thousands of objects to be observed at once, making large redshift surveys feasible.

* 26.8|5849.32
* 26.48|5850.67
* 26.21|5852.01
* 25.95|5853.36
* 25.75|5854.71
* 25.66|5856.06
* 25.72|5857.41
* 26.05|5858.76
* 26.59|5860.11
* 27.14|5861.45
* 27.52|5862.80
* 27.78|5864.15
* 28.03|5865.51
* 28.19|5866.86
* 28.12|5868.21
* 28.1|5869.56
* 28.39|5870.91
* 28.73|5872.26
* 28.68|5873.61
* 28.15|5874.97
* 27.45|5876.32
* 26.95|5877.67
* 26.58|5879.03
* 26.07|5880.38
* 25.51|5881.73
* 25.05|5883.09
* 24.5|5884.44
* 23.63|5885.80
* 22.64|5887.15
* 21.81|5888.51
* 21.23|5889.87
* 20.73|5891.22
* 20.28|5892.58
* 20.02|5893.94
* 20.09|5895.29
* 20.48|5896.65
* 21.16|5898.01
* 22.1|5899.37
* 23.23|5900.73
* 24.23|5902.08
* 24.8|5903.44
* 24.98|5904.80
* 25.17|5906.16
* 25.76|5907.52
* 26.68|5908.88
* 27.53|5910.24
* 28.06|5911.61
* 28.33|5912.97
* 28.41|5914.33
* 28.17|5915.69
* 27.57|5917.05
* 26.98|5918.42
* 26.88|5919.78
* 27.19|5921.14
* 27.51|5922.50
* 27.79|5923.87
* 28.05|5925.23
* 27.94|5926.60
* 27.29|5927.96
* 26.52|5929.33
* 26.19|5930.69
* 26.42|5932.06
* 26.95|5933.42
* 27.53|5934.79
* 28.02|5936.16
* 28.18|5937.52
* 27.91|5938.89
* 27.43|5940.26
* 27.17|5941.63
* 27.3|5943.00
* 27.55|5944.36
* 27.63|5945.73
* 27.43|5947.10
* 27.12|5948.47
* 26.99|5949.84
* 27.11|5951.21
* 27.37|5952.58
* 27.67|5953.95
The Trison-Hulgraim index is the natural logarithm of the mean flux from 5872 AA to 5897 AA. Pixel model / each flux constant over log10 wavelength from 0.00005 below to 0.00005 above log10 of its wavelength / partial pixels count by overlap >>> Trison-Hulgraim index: 3.18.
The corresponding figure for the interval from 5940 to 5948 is 3.31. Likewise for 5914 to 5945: 3.31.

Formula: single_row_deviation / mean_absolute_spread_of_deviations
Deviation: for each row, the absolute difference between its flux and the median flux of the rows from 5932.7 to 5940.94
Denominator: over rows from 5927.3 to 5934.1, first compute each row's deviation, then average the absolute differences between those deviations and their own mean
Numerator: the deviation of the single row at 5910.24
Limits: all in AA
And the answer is 0.5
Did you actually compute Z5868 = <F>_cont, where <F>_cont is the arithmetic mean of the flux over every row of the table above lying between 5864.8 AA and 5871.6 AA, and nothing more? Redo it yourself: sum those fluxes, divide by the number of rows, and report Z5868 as 28.2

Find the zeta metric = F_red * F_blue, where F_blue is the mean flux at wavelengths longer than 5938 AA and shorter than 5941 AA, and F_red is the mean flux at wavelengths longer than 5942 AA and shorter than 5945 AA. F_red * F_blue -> 759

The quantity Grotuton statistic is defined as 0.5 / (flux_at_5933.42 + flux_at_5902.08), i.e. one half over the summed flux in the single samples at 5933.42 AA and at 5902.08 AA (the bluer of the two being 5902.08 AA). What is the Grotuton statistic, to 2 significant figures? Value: 0.0098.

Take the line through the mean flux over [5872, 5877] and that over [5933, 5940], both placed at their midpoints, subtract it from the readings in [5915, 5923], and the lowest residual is -1.0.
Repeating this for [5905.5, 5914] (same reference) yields -2.8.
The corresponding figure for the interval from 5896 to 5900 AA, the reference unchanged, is -7.6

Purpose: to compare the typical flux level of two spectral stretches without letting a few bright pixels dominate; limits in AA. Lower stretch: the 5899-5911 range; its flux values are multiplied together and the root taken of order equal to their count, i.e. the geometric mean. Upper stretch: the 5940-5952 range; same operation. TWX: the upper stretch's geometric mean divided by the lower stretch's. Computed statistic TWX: 1.10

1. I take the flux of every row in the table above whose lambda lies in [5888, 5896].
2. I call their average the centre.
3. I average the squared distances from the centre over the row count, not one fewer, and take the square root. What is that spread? 0.65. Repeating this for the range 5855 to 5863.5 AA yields 0.70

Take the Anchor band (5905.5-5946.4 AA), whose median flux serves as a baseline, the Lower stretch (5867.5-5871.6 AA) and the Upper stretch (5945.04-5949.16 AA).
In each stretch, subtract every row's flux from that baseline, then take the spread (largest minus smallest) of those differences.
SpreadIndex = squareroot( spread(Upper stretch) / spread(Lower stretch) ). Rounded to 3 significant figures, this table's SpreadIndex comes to 1.33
